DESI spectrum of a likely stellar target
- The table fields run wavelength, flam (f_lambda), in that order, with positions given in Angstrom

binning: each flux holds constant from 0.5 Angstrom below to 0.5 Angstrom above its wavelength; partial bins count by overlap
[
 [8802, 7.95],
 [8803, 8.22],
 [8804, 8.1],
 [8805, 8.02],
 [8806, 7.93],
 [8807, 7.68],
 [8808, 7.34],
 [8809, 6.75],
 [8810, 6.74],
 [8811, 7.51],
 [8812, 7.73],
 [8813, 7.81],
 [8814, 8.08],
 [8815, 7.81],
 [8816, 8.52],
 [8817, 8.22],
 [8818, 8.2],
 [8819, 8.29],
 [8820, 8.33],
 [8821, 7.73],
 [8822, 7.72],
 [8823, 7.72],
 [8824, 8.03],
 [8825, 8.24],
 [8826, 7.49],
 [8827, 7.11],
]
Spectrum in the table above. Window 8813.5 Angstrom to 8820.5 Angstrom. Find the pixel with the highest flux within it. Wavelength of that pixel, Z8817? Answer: 8816 Angstrom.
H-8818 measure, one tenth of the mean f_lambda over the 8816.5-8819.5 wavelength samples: 0.82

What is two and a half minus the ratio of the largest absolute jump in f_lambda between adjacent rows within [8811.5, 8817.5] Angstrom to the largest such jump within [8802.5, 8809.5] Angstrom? 1.30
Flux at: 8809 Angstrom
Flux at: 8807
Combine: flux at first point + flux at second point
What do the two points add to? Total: 14.4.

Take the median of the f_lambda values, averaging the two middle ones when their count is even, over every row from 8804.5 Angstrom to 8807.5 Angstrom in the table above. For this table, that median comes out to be 7.9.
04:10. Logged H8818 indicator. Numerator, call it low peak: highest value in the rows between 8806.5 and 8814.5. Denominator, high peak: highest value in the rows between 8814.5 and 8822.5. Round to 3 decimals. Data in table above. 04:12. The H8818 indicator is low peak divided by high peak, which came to 0.948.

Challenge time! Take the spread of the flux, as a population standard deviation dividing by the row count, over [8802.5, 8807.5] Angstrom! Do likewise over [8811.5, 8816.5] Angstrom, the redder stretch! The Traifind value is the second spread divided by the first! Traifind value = 1.60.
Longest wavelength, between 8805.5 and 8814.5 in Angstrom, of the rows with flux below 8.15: 8814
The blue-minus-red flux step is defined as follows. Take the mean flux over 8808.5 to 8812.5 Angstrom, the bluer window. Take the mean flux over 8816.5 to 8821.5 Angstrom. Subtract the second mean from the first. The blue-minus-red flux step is -1.0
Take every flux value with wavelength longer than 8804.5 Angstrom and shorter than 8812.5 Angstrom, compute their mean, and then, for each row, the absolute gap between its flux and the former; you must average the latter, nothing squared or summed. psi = 0.39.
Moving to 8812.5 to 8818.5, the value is 0.21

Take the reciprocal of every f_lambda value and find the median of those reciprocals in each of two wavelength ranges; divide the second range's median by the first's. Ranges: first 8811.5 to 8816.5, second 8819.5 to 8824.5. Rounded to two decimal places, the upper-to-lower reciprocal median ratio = 1.01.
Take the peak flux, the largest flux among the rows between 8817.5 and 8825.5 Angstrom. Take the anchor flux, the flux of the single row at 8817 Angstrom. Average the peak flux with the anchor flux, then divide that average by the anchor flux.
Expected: 1.01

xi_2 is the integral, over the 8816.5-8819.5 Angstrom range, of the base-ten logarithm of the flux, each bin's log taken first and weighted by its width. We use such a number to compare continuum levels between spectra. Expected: 2.747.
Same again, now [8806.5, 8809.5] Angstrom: 2.580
